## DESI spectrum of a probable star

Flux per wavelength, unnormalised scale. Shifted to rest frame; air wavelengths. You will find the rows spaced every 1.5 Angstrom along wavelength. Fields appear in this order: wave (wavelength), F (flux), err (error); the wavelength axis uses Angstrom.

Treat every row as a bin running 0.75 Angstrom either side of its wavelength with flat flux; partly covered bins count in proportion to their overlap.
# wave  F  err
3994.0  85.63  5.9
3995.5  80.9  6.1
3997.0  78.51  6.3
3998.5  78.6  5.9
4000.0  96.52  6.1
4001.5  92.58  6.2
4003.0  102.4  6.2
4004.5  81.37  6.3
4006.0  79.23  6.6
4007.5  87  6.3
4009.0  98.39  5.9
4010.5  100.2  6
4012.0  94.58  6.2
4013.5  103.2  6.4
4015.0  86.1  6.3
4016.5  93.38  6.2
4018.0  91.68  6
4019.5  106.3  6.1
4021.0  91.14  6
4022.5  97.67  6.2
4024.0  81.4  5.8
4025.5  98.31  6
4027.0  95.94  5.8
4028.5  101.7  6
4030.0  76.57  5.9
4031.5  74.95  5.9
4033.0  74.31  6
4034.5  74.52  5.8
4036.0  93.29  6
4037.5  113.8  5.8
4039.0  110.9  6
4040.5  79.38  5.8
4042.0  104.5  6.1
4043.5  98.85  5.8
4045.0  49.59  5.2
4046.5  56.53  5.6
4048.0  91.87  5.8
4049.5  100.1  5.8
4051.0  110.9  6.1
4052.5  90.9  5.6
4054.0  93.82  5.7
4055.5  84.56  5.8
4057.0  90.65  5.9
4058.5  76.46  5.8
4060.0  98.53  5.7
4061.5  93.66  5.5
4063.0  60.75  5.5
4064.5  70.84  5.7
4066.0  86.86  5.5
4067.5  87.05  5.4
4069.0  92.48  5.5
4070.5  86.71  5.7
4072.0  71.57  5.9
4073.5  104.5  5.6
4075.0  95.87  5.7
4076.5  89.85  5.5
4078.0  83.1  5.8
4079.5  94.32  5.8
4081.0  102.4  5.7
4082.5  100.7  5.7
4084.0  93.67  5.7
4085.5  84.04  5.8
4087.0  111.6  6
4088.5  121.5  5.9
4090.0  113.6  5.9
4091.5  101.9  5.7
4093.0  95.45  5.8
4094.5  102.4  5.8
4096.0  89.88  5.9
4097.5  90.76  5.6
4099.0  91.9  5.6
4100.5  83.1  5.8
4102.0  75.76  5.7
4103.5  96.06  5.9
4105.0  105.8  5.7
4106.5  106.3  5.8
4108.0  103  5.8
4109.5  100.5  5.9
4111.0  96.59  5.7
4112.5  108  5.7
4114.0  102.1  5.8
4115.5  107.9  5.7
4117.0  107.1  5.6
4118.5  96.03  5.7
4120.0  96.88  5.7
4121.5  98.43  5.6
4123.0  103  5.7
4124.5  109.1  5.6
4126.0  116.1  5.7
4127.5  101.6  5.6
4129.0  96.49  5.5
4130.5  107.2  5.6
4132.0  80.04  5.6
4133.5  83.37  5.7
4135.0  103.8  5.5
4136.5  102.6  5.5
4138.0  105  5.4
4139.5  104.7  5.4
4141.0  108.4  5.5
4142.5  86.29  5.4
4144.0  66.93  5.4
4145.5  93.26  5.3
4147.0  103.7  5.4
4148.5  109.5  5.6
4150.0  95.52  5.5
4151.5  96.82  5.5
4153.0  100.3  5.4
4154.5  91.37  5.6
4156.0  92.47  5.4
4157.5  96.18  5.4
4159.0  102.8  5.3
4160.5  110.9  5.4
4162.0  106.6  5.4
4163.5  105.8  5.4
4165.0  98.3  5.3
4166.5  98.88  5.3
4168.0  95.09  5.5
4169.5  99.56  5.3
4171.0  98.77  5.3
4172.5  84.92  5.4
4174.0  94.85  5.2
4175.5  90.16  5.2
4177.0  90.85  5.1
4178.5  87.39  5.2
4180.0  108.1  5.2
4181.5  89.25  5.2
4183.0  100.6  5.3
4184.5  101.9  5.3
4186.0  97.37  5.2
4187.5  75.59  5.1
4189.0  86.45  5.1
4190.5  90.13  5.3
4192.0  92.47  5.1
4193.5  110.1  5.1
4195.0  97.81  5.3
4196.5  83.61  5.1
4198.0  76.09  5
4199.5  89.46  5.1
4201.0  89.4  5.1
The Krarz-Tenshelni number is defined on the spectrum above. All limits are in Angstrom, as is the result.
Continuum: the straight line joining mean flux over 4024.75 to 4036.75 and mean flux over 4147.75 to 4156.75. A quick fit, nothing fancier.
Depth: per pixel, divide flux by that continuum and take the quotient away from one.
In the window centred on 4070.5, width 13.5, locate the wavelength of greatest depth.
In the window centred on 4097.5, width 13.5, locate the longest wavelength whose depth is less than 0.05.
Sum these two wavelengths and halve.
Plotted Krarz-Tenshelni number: 4084.0 Angstrom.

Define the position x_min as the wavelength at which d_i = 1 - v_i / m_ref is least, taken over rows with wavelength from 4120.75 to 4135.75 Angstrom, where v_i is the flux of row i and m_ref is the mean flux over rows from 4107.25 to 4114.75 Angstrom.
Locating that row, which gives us 4126.0 Angstrom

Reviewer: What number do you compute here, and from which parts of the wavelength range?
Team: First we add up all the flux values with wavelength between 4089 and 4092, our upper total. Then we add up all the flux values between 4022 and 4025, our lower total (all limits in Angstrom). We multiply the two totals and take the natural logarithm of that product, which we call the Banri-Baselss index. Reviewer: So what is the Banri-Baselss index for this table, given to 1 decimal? 10.6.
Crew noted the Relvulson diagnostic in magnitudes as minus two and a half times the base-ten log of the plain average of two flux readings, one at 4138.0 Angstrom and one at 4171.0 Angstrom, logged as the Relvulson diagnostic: -5.02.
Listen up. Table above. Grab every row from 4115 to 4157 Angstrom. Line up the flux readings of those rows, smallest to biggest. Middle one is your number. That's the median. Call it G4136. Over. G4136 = 101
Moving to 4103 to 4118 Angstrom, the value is 104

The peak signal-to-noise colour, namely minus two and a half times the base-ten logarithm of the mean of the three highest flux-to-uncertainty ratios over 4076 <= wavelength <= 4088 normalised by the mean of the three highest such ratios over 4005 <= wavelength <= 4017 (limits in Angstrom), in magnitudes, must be -0.10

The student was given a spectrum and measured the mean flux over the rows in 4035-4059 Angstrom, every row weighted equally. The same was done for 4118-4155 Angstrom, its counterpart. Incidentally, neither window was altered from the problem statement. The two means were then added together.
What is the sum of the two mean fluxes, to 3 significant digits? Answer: 189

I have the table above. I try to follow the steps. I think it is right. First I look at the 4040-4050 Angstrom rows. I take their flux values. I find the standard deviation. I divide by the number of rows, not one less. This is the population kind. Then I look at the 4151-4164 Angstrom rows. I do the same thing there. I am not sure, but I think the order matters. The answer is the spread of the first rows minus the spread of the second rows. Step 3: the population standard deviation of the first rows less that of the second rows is 14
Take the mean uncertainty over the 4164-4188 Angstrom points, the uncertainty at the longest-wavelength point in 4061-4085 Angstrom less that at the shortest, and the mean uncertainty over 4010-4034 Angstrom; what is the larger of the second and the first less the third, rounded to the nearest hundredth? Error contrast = 0.20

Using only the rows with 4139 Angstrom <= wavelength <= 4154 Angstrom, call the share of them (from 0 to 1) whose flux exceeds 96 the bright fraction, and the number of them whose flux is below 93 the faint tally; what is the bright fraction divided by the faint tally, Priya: 0.30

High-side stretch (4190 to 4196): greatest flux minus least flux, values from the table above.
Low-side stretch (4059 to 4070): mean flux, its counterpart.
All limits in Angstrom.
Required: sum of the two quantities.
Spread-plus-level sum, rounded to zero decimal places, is 104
